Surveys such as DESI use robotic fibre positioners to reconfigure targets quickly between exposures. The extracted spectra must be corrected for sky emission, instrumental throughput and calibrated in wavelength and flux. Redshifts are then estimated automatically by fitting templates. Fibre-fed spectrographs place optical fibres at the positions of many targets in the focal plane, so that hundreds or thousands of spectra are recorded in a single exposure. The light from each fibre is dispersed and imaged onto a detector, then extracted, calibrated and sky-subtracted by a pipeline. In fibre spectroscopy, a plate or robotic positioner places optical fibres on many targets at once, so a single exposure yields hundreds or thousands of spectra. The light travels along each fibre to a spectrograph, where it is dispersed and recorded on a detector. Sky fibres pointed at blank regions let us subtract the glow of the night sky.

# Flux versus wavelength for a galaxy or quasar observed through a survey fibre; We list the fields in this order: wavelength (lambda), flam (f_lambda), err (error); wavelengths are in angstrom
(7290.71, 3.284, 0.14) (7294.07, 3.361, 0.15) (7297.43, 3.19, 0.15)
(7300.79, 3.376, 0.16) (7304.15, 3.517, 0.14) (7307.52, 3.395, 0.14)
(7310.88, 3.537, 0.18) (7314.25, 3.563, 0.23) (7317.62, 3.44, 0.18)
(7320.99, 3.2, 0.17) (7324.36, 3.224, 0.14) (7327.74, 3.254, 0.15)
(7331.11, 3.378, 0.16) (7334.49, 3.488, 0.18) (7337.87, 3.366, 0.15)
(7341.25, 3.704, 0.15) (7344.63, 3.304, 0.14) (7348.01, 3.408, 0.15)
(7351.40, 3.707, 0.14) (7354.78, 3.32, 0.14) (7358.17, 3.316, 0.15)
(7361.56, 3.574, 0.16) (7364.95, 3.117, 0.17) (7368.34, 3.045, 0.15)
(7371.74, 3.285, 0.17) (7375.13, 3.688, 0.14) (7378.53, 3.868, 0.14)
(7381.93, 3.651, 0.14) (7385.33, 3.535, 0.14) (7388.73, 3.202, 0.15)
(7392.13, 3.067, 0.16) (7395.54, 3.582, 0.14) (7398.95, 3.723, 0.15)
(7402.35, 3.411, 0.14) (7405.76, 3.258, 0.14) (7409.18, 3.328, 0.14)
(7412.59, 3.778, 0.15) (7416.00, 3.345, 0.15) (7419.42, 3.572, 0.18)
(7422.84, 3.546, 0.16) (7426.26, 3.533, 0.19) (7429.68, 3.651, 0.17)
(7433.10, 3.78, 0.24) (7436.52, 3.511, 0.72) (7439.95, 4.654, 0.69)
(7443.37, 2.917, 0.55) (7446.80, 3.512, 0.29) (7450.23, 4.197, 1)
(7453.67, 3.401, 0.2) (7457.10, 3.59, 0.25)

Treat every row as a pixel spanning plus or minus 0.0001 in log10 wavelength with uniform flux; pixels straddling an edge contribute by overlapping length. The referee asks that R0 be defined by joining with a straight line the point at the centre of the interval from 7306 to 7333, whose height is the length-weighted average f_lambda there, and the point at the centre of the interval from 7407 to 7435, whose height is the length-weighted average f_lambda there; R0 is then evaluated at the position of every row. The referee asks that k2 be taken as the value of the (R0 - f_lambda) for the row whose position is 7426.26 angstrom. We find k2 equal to 0.04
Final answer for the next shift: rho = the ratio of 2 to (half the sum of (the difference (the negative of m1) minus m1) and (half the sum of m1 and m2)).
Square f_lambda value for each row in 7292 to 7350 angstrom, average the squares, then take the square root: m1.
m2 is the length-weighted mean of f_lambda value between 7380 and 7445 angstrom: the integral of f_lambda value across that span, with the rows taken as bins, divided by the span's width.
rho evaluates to -1.20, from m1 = 3.397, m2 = 3.53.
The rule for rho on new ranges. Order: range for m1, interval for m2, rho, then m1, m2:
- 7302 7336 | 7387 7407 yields -1.17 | 3.402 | 3.38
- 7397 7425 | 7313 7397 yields -1.13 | 3.500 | 3.41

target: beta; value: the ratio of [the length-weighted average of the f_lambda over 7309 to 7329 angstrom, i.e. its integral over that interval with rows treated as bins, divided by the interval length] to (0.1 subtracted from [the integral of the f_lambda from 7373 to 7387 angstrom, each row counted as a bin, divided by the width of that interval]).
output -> 0.94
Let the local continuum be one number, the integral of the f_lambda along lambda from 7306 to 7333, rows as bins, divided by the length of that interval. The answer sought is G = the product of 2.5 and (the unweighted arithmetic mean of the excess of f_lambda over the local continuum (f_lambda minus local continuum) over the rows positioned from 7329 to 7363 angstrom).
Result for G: 0.20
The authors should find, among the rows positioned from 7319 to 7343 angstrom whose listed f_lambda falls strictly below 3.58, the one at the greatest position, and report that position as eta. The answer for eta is 7337.87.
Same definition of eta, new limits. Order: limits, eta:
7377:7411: 7409.18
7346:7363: 7361.56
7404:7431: 7426.26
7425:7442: 7436.52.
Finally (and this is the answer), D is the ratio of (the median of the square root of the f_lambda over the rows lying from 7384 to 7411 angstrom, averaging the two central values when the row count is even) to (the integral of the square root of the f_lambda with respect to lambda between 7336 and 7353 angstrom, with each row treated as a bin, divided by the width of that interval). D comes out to 0.98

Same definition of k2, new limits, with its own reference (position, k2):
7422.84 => 0.02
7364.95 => 0.34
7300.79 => -0.04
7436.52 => 0.08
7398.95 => -0.20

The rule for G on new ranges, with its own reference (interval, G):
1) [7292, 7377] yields 0.04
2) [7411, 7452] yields 0.73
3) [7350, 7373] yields -0.09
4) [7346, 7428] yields 0.19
